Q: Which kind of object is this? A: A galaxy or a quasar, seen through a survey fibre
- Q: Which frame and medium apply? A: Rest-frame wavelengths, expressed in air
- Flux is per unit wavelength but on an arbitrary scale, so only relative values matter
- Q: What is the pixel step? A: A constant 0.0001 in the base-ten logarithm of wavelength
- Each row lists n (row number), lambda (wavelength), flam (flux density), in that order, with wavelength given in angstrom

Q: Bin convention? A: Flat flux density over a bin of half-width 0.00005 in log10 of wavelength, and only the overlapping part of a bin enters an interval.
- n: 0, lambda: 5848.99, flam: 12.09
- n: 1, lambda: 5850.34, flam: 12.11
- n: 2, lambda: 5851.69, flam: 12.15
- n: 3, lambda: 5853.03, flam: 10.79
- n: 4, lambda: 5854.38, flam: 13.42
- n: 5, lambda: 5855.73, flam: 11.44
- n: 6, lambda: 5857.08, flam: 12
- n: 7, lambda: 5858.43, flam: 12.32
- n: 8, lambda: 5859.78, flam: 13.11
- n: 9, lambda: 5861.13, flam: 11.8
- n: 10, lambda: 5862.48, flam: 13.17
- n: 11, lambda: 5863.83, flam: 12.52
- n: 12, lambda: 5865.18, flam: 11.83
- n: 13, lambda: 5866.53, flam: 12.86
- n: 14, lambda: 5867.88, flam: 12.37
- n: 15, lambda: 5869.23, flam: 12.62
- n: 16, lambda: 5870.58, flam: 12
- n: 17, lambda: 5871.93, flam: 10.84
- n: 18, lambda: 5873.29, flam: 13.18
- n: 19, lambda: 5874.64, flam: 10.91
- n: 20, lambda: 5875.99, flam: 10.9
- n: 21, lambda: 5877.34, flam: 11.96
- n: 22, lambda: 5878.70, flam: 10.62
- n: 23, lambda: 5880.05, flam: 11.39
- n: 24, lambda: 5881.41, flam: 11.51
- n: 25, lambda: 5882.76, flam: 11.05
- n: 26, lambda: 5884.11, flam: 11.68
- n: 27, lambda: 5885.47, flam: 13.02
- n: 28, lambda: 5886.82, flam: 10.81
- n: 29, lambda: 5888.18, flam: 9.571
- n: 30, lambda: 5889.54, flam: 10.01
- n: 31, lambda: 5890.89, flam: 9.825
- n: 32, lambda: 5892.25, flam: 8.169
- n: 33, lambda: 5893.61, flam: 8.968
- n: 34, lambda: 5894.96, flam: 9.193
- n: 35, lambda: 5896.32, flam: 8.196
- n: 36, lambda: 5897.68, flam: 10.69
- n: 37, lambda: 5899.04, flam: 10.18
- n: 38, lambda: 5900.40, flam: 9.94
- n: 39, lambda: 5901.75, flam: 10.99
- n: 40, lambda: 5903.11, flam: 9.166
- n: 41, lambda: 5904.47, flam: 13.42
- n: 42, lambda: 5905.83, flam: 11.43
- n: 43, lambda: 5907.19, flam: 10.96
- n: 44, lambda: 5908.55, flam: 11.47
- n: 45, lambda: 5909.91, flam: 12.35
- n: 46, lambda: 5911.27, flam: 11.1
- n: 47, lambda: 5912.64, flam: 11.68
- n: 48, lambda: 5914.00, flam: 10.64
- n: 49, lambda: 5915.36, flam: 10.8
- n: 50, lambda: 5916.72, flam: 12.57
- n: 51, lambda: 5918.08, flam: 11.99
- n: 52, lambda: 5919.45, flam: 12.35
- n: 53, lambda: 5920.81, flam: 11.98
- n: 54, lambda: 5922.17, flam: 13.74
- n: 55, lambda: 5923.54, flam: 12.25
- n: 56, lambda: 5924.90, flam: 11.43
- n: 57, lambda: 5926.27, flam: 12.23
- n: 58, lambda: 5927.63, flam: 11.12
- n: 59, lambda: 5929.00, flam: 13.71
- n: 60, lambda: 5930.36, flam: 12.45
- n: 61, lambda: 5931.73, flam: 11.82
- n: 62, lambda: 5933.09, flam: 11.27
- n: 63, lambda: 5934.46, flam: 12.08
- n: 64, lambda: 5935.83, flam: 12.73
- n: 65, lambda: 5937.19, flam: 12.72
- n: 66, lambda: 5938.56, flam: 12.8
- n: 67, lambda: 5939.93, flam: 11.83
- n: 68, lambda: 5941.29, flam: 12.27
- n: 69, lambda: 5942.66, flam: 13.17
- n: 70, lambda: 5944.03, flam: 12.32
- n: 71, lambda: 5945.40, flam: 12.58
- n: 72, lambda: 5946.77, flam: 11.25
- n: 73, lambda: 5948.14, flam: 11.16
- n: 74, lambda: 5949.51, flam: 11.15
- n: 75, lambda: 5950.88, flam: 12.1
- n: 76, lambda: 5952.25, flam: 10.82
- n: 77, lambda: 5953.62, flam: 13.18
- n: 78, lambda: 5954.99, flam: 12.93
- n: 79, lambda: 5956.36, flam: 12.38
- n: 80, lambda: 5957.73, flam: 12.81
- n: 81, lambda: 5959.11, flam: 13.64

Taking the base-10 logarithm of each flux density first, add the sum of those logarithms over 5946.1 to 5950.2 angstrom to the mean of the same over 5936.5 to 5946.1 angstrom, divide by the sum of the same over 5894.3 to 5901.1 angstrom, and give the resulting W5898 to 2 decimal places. 0.86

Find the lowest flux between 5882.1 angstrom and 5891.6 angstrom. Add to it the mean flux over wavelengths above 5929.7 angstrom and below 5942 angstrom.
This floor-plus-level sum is 21.8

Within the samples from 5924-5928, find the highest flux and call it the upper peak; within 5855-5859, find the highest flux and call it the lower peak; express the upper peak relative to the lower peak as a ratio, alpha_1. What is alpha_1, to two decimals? 0.99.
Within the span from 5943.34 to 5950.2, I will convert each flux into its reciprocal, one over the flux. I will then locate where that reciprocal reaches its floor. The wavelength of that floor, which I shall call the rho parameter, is 5945.40 angstrom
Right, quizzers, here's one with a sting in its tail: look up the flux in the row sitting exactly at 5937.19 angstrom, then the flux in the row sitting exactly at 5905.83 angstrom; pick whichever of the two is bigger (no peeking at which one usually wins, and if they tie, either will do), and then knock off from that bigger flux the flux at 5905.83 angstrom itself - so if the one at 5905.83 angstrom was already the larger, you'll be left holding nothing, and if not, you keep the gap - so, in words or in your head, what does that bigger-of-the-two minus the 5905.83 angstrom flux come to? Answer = 1.3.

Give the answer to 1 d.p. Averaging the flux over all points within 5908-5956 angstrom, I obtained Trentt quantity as 12.1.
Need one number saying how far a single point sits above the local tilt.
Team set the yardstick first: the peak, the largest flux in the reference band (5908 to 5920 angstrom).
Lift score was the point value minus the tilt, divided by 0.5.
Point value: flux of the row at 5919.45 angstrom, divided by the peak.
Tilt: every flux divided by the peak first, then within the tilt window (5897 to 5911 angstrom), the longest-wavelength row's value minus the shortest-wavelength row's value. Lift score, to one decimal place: 1.7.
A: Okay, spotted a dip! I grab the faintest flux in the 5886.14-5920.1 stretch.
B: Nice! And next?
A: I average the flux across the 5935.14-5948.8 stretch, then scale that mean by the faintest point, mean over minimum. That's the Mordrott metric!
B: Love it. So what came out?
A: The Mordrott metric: 1.5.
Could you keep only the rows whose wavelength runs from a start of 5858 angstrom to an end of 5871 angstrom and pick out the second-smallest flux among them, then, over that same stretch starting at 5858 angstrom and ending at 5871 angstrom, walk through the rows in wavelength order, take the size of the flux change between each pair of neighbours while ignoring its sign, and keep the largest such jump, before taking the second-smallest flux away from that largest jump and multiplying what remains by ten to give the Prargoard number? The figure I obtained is -105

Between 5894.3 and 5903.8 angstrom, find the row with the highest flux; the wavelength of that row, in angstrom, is 5901.75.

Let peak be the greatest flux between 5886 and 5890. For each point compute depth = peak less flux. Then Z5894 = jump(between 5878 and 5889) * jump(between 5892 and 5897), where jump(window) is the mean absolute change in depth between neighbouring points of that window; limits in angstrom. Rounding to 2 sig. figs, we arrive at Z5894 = 0.65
